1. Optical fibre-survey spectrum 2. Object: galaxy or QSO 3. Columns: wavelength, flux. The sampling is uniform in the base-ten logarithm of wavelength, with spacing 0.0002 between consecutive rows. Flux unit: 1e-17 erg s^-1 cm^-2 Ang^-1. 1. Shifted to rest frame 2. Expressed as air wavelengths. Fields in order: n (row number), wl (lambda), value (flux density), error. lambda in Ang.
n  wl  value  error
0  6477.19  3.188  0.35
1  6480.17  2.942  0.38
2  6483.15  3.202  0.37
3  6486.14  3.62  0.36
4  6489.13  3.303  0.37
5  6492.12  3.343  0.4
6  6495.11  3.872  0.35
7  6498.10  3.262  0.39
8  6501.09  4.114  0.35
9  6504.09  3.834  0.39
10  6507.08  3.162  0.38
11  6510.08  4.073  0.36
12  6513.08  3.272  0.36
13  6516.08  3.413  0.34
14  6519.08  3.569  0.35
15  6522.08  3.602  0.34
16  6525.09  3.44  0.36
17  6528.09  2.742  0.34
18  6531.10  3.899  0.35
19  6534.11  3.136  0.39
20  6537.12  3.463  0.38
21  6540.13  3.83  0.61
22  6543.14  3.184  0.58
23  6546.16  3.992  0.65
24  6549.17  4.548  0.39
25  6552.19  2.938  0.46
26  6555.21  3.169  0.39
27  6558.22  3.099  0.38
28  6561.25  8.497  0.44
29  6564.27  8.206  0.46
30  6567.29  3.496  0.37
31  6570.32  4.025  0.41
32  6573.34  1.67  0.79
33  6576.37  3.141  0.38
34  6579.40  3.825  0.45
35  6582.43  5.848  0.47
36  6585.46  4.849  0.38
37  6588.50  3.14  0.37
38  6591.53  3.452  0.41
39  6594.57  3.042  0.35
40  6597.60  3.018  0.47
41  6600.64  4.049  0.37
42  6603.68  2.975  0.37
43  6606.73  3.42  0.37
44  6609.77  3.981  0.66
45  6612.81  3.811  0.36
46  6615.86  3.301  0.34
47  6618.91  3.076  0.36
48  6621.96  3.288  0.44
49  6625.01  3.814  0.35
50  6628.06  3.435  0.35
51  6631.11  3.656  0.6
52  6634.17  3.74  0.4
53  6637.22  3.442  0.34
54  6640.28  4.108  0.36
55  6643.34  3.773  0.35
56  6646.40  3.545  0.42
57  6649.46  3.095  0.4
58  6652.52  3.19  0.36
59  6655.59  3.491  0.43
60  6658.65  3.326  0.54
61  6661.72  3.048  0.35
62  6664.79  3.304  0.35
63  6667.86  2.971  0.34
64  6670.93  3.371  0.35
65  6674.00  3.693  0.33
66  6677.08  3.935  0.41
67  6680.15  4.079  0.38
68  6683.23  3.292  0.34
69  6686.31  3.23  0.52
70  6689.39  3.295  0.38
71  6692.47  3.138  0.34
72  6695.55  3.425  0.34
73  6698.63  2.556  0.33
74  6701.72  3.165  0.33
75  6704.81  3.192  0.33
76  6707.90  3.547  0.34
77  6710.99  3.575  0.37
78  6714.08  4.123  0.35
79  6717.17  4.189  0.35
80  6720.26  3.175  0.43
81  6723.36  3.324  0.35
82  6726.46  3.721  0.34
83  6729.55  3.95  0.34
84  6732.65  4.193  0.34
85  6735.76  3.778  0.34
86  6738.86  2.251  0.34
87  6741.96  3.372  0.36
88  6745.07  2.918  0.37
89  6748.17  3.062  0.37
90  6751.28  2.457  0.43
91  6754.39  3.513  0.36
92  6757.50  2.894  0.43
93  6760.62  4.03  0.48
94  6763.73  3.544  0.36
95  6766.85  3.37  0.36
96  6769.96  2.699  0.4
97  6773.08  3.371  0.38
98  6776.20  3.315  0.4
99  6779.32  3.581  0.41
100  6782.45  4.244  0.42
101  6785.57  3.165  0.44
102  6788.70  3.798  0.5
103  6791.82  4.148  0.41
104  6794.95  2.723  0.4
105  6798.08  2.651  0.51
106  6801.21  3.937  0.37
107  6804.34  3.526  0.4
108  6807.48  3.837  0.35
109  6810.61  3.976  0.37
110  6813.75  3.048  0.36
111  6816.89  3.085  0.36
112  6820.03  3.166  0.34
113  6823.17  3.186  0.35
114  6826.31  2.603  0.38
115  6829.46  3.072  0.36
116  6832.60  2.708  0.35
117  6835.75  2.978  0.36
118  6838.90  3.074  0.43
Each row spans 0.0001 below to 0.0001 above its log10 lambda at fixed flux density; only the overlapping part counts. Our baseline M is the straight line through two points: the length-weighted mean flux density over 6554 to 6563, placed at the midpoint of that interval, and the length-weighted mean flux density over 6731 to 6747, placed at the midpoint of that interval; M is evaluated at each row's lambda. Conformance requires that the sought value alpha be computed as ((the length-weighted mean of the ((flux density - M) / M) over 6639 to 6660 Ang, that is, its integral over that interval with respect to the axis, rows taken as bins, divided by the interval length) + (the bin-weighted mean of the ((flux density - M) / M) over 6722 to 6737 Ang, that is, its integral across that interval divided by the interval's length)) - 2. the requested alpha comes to -2.04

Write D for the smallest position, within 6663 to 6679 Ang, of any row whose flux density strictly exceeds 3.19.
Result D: 6664.79 Ang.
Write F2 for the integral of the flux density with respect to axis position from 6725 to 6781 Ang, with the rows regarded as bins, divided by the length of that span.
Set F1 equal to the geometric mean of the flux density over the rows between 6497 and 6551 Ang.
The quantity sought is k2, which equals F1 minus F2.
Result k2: 0.22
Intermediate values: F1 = 3.56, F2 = 3.34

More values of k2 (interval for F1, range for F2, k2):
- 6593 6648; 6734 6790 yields 0.21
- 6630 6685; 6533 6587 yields -0.68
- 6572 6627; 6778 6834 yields 0.08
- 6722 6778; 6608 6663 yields -0.23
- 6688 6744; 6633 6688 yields -0.07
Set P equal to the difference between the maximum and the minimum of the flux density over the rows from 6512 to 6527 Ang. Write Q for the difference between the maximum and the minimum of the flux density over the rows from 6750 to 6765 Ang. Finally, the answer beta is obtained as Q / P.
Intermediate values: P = 0.33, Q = 1.6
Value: 4.8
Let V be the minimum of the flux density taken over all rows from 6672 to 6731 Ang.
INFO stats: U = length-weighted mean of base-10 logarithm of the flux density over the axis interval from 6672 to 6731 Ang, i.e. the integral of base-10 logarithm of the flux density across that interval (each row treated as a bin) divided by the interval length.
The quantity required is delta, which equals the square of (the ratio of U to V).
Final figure 0.045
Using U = 0.542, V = 2.556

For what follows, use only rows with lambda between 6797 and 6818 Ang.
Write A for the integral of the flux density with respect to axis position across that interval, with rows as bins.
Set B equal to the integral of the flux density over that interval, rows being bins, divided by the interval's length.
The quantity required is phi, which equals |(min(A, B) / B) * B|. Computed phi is 3.46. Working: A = 73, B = 3.46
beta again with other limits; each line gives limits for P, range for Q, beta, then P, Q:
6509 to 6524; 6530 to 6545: 1.0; 0.80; 0.8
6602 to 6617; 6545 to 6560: 1.6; 1.01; 1.6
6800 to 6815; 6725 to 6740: 2.1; 0.93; 1.9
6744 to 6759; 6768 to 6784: 1.5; 1.06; 1.5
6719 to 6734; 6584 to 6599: 1.8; 1.02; 1.8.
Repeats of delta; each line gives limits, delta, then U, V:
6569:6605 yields 0.103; 0.537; 1.67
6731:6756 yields 0.049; 0.496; 2.251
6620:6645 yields 0.029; 0.561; 3.288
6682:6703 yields 0.038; 0.497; 2.556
